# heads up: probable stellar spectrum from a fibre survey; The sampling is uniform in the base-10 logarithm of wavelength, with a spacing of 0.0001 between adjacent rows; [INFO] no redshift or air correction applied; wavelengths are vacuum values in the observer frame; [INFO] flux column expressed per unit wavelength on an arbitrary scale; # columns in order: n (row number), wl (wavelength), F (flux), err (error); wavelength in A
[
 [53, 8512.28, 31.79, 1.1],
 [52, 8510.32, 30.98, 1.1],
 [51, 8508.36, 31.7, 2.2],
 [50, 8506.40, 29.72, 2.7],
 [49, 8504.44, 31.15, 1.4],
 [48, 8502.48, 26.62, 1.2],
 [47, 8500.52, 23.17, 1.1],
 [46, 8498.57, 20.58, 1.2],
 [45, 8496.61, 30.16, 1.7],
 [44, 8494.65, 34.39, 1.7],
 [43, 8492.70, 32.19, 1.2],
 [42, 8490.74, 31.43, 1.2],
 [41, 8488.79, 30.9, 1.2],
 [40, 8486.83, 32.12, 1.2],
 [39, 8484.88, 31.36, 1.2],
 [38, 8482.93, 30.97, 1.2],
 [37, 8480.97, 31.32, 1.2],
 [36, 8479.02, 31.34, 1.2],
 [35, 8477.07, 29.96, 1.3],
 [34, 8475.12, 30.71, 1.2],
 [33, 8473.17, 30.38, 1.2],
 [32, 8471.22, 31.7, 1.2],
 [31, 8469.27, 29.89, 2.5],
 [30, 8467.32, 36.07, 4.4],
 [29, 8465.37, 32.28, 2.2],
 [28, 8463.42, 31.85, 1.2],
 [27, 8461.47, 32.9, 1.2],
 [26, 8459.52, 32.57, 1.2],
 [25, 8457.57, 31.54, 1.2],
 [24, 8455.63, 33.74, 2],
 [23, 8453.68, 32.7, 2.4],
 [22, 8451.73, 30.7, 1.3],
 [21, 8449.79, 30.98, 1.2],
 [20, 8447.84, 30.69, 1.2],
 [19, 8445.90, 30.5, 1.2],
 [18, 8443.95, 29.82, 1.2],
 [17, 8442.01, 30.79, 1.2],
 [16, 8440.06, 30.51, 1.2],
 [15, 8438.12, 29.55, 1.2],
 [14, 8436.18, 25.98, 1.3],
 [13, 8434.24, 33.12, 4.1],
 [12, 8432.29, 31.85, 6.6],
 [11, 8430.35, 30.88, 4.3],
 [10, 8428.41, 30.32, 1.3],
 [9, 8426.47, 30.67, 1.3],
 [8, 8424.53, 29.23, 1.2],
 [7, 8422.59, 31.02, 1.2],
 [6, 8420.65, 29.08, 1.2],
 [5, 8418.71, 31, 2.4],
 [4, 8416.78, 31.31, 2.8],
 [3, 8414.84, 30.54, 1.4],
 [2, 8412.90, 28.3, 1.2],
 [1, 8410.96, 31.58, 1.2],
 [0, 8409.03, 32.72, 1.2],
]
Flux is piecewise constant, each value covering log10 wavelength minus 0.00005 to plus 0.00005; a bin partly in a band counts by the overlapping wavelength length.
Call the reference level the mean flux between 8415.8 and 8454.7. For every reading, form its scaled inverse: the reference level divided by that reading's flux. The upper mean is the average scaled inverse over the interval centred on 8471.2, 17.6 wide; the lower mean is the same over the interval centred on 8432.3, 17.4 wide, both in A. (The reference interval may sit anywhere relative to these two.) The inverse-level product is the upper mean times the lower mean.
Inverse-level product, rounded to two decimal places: 0.98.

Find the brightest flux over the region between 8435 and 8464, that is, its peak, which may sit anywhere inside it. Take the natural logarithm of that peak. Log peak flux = 3.52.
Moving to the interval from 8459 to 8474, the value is 3.59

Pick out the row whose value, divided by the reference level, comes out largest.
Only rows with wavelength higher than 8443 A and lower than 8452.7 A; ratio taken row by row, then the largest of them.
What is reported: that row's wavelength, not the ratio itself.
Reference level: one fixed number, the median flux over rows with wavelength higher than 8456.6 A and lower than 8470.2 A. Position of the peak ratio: 8449.79 A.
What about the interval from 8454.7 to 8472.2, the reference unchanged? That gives 8467.32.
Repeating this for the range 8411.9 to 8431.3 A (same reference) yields 8416.78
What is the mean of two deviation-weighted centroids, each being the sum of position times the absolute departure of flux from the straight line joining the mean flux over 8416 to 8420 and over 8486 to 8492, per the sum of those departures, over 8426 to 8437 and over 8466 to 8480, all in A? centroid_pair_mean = 8452.3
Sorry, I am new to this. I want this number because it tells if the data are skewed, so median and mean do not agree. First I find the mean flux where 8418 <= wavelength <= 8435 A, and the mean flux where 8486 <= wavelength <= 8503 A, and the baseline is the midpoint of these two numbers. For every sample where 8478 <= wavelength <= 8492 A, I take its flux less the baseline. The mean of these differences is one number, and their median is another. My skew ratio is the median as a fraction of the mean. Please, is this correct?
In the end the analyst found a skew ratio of 1.0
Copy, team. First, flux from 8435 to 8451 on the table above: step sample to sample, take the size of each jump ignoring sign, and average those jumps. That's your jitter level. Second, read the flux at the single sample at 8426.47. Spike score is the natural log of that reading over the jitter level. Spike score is 3.43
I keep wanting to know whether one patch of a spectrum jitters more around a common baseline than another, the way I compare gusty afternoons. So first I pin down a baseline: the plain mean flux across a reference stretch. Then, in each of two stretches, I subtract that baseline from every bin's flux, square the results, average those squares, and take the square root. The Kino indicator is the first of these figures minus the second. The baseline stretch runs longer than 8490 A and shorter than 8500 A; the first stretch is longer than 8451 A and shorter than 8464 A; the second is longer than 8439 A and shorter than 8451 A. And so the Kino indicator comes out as 1.8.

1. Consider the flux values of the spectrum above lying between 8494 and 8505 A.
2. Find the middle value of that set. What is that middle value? 28.4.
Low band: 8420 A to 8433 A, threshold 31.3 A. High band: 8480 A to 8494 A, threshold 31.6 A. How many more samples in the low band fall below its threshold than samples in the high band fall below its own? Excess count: 1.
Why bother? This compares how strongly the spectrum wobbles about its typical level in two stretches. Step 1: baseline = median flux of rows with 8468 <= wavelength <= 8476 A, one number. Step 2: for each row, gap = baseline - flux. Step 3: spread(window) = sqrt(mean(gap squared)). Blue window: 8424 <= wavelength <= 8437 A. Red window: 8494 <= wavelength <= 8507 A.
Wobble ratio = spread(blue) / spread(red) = 0.4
